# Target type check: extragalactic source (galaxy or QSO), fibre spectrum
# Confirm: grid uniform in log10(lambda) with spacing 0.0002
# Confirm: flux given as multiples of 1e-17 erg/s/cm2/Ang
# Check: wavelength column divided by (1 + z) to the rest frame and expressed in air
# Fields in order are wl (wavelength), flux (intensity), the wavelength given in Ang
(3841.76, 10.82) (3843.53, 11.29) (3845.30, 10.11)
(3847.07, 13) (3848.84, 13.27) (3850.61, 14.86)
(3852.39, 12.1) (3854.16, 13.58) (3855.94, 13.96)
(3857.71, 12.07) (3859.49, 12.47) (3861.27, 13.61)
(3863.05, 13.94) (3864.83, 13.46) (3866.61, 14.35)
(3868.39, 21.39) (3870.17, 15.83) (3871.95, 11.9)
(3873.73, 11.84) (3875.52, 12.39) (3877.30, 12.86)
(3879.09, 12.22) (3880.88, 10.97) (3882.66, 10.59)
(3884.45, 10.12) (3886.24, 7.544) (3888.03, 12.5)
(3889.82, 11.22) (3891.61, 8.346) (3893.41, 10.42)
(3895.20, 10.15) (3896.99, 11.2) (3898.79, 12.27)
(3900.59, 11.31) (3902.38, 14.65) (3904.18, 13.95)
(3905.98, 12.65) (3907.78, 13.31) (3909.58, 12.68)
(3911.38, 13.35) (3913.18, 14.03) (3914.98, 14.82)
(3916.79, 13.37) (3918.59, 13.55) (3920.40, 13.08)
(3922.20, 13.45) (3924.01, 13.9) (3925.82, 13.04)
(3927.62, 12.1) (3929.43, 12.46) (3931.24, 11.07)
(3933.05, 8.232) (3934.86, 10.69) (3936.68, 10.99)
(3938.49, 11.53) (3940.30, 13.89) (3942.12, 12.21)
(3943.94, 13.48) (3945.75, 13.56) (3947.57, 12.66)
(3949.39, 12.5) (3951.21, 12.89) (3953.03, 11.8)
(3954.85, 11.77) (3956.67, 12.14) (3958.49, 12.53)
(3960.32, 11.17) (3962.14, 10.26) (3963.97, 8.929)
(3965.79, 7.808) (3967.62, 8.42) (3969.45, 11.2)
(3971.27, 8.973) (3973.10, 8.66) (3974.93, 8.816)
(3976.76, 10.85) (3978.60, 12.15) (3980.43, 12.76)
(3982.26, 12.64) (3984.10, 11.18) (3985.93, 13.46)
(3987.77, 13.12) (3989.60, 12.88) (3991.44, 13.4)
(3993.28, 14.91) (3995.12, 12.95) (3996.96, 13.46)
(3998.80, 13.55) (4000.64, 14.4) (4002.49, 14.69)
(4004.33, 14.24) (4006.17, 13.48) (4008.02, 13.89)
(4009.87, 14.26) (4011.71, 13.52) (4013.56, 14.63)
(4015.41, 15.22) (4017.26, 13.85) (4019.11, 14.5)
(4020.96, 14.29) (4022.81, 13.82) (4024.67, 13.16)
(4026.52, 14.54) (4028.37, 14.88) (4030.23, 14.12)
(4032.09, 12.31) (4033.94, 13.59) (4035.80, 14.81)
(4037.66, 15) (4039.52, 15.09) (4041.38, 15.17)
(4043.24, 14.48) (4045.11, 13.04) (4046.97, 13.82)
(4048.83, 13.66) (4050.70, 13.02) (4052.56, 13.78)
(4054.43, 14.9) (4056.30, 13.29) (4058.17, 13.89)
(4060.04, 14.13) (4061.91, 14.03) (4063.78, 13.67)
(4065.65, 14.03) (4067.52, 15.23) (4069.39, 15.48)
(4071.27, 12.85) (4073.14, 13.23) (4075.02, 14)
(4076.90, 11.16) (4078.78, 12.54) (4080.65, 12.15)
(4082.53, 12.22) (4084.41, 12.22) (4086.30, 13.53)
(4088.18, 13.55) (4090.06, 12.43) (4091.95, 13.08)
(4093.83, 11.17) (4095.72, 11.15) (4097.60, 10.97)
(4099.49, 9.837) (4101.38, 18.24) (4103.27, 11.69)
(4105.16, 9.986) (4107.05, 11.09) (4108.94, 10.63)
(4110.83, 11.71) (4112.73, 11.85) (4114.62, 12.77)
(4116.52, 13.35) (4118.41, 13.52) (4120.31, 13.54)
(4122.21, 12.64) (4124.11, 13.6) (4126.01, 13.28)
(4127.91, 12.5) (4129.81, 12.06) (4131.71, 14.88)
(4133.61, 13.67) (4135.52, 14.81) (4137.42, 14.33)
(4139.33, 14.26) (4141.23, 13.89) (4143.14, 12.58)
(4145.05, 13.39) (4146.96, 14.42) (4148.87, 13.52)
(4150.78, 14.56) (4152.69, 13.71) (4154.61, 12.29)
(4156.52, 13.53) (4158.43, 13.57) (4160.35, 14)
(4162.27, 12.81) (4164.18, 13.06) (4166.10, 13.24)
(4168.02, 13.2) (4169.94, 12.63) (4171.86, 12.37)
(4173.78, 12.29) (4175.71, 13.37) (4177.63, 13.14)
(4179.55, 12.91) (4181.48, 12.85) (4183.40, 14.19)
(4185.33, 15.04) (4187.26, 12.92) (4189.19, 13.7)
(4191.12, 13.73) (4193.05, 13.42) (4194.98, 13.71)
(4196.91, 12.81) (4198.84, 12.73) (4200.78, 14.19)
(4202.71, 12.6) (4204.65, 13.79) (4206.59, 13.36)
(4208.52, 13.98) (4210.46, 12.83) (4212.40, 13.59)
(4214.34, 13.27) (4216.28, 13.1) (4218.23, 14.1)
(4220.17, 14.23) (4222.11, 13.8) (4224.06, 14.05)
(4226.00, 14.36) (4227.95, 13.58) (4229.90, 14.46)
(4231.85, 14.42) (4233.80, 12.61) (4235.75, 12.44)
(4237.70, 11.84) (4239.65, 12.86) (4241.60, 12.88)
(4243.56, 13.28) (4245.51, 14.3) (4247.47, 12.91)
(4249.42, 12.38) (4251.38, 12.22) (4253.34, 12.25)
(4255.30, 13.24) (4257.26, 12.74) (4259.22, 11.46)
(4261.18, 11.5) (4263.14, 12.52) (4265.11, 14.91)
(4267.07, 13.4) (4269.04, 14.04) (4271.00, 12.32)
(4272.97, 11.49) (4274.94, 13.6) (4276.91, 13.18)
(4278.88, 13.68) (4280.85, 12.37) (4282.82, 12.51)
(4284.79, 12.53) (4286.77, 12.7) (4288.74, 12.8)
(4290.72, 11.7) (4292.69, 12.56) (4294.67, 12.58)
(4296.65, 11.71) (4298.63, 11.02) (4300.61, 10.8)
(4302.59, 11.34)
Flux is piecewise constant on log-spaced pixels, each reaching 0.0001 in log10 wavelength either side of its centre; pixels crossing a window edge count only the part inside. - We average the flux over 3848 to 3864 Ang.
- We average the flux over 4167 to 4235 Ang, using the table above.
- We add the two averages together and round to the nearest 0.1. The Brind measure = 26.8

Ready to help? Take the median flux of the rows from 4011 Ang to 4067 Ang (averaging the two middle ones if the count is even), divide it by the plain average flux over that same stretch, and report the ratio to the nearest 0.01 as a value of 1.00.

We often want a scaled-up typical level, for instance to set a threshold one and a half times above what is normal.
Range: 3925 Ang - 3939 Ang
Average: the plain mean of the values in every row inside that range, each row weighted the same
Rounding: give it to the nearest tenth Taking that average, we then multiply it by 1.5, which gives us 16.9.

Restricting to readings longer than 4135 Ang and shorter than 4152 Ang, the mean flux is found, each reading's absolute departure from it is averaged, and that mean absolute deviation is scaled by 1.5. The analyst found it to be 0.84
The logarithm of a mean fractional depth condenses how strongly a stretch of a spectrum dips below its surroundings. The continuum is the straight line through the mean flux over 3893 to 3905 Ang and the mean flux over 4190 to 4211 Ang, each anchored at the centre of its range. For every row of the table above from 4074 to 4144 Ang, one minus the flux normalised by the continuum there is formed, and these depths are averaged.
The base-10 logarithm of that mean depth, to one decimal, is -1.7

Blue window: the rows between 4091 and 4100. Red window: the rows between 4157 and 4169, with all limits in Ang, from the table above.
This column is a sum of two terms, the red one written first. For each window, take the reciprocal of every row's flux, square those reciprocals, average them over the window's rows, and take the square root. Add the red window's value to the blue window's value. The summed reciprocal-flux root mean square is 0.165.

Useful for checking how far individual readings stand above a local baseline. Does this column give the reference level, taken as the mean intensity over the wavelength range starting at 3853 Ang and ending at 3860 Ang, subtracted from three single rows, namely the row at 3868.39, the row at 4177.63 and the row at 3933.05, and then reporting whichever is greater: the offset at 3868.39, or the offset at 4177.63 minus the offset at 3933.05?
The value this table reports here 8.4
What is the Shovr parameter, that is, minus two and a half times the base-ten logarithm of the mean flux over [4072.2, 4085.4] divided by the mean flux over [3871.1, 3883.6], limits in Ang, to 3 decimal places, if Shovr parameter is -0.061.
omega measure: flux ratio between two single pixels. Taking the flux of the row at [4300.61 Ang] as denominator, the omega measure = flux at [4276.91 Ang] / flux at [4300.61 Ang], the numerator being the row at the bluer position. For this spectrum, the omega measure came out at 1.22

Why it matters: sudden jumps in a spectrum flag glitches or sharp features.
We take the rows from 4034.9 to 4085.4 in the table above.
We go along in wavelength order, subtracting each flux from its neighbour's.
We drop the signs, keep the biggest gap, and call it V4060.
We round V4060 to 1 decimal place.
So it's 2.8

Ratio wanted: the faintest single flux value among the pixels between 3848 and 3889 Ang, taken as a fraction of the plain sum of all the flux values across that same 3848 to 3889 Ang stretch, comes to 0.0253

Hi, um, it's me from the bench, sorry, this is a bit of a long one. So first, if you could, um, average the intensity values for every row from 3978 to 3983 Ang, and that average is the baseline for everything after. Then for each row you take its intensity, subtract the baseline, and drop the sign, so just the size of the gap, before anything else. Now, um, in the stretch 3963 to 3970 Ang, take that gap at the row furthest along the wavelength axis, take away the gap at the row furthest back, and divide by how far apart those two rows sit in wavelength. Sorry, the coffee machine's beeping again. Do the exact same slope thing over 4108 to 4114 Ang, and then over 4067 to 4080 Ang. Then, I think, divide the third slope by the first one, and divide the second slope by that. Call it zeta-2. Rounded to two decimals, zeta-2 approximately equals -0.56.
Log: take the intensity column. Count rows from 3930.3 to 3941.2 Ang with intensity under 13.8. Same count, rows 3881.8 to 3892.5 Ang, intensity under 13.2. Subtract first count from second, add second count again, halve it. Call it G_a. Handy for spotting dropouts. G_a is 3.5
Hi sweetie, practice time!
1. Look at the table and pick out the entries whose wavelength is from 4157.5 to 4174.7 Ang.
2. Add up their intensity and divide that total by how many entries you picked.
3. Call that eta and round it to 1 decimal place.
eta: 13.0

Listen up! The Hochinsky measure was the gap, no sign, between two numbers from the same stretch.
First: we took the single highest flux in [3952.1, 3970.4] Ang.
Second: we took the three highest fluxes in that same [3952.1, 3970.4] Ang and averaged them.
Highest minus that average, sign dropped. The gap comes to 0.37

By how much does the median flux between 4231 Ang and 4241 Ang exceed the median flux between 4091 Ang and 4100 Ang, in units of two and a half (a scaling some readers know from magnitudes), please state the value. 0.6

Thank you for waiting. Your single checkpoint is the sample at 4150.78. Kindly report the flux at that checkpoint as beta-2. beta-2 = 14.56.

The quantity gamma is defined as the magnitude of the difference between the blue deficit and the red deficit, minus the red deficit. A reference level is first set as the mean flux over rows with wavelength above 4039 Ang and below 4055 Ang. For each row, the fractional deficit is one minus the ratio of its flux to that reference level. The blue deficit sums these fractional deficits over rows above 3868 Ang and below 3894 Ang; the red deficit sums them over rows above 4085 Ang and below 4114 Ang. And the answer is -2.1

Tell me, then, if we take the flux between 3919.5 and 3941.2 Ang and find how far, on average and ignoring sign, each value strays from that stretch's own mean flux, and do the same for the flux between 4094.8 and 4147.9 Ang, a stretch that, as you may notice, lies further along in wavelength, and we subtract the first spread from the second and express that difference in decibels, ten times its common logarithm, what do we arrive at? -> -12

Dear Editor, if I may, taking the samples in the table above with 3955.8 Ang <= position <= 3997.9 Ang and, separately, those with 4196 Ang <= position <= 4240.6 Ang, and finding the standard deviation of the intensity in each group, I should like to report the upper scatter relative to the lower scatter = 0.37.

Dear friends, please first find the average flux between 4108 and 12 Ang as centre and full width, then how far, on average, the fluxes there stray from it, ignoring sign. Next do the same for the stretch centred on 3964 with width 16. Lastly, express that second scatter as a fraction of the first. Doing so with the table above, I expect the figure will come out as 2.4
